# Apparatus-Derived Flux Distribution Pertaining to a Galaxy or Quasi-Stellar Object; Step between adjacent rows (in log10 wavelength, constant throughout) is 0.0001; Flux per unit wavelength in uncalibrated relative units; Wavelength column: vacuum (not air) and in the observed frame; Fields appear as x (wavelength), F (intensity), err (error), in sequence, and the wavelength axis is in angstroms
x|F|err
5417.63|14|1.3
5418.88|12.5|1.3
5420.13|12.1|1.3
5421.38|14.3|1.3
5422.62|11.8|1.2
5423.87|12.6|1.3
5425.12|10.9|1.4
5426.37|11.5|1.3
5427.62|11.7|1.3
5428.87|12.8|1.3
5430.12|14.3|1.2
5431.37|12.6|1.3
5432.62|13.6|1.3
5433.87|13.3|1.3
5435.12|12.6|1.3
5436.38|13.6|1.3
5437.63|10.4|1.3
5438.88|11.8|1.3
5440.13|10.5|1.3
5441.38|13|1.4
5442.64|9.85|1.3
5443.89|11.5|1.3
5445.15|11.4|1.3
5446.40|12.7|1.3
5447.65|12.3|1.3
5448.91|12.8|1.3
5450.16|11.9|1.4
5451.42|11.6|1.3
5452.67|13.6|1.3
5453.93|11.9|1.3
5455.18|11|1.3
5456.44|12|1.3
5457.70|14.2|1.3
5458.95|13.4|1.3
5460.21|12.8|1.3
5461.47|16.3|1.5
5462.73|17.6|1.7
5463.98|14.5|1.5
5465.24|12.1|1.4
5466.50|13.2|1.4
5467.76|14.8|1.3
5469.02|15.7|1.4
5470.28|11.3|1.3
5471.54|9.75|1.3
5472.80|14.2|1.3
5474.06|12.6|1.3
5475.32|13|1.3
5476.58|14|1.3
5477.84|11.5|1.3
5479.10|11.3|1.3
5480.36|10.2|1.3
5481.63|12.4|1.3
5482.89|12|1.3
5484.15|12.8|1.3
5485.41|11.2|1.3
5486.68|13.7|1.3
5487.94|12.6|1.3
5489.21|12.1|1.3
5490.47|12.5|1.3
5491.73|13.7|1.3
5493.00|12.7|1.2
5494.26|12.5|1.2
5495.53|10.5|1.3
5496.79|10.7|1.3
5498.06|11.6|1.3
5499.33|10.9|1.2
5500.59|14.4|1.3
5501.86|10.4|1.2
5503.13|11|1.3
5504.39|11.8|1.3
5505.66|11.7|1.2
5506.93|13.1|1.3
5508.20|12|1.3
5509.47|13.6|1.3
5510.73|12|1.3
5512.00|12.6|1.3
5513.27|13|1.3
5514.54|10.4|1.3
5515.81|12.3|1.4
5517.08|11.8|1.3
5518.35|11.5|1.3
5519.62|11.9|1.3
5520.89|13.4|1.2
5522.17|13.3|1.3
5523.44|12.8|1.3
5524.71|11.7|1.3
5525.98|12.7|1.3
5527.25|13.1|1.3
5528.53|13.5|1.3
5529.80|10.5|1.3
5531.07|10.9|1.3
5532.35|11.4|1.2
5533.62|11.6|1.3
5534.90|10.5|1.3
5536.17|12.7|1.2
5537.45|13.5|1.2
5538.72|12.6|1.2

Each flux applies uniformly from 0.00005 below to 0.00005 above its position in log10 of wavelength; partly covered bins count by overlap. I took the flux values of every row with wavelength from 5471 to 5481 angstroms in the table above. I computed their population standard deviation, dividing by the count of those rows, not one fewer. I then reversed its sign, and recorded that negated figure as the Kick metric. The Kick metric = -1.55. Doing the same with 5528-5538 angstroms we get -1.17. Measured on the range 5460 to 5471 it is -1.96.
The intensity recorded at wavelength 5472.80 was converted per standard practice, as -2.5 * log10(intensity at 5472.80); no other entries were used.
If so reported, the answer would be -2.88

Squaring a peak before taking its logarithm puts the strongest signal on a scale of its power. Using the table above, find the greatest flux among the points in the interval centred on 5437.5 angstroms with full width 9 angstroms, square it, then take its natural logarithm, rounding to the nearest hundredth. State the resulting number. 5.22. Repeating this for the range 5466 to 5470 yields 5.51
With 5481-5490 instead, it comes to 5.23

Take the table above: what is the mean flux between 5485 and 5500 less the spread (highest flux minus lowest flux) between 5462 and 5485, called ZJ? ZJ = 4.2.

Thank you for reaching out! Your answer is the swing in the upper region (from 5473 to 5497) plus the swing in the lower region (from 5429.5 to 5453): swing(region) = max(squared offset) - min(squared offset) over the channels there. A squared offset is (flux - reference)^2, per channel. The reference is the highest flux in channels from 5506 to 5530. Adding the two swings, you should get 25.6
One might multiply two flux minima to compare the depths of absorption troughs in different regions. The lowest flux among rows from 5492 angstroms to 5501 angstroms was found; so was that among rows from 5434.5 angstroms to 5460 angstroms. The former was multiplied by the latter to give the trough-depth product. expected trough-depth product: 103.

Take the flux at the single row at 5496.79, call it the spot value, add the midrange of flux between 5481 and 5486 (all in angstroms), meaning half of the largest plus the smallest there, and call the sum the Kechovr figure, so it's 22.7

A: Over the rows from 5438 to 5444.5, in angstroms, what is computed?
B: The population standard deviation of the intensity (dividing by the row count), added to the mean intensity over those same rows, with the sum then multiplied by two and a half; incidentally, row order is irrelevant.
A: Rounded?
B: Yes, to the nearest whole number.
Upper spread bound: 31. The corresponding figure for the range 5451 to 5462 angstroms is 36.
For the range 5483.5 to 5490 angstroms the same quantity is 33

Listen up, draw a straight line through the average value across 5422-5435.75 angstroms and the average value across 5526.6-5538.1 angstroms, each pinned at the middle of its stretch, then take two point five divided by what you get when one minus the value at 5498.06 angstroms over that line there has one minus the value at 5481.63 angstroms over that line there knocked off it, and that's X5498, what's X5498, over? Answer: 43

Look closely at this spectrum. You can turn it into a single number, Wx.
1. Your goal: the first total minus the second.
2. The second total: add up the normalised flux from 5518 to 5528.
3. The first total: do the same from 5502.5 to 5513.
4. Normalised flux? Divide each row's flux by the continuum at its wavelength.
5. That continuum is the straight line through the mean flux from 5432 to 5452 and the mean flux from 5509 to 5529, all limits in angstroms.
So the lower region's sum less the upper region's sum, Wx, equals -0.2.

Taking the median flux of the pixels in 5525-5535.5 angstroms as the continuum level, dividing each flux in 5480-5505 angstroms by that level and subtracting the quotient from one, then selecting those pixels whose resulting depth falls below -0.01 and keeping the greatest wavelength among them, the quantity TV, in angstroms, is 5504.39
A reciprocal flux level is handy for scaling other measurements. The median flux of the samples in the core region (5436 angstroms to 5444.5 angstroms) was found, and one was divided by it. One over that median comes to 0.087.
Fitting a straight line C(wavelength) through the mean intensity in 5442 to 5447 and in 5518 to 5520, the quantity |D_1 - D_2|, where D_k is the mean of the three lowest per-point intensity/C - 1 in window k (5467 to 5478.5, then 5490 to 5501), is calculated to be 0.022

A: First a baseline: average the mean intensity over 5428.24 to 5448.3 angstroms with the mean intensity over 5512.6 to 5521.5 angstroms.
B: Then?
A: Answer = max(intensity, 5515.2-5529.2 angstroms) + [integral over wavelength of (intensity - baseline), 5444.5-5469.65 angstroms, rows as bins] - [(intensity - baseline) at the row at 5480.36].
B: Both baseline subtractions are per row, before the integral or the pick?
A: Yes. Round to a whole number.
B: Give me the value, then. 44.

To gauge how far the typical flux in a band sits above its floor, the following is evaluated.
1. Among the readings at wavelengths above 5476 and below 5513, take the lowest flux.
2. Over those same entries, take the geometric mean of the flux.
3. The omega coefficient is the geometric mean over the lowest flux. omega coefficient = 1.18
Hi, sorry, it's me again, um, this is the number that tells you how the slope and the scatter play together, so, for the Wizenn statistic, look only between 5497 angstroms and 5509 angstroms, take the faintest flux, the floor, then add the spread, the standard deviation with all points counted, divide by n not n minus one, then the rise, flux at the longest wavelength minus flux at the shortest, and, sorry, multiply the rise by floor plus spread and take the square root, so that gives 2.1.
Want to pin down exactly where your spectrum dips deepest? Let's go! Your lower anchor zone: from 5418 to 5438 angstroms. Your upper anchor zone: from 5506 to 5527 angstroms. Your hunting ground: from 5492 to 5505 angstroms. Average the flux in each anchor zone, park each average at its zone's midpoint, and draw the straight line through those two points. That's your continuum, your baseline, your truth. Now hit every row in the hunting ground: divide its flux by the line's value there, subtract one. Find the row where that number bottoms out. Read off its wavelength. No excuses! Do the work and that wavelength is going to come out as 5501.86 angstroms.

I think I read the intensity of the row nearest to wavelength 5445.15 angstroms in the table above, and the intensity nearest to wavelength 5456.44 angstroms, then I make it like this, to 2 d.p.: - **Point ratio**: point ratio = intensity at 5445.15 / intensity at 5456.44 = 0.95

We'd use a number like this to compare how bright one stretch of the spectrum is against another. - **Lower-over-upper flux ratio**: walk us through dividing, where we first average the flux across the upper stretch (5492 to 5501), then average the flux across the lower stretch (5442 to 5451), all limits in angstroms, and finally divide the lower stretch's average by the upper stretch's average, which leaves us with 0.99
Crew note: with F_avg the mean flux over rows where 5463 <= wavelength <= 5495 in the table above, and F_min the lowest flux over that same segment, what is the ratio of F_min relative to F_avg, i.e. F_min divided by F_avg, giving 0.77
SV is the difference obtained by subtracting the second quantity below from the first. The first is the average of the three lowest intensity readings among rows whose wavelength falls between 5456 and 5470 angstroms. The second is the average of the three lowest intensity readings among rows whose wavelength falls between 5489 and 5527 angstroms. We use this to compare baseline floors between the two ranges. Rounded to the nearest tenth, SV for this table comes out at 1.9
